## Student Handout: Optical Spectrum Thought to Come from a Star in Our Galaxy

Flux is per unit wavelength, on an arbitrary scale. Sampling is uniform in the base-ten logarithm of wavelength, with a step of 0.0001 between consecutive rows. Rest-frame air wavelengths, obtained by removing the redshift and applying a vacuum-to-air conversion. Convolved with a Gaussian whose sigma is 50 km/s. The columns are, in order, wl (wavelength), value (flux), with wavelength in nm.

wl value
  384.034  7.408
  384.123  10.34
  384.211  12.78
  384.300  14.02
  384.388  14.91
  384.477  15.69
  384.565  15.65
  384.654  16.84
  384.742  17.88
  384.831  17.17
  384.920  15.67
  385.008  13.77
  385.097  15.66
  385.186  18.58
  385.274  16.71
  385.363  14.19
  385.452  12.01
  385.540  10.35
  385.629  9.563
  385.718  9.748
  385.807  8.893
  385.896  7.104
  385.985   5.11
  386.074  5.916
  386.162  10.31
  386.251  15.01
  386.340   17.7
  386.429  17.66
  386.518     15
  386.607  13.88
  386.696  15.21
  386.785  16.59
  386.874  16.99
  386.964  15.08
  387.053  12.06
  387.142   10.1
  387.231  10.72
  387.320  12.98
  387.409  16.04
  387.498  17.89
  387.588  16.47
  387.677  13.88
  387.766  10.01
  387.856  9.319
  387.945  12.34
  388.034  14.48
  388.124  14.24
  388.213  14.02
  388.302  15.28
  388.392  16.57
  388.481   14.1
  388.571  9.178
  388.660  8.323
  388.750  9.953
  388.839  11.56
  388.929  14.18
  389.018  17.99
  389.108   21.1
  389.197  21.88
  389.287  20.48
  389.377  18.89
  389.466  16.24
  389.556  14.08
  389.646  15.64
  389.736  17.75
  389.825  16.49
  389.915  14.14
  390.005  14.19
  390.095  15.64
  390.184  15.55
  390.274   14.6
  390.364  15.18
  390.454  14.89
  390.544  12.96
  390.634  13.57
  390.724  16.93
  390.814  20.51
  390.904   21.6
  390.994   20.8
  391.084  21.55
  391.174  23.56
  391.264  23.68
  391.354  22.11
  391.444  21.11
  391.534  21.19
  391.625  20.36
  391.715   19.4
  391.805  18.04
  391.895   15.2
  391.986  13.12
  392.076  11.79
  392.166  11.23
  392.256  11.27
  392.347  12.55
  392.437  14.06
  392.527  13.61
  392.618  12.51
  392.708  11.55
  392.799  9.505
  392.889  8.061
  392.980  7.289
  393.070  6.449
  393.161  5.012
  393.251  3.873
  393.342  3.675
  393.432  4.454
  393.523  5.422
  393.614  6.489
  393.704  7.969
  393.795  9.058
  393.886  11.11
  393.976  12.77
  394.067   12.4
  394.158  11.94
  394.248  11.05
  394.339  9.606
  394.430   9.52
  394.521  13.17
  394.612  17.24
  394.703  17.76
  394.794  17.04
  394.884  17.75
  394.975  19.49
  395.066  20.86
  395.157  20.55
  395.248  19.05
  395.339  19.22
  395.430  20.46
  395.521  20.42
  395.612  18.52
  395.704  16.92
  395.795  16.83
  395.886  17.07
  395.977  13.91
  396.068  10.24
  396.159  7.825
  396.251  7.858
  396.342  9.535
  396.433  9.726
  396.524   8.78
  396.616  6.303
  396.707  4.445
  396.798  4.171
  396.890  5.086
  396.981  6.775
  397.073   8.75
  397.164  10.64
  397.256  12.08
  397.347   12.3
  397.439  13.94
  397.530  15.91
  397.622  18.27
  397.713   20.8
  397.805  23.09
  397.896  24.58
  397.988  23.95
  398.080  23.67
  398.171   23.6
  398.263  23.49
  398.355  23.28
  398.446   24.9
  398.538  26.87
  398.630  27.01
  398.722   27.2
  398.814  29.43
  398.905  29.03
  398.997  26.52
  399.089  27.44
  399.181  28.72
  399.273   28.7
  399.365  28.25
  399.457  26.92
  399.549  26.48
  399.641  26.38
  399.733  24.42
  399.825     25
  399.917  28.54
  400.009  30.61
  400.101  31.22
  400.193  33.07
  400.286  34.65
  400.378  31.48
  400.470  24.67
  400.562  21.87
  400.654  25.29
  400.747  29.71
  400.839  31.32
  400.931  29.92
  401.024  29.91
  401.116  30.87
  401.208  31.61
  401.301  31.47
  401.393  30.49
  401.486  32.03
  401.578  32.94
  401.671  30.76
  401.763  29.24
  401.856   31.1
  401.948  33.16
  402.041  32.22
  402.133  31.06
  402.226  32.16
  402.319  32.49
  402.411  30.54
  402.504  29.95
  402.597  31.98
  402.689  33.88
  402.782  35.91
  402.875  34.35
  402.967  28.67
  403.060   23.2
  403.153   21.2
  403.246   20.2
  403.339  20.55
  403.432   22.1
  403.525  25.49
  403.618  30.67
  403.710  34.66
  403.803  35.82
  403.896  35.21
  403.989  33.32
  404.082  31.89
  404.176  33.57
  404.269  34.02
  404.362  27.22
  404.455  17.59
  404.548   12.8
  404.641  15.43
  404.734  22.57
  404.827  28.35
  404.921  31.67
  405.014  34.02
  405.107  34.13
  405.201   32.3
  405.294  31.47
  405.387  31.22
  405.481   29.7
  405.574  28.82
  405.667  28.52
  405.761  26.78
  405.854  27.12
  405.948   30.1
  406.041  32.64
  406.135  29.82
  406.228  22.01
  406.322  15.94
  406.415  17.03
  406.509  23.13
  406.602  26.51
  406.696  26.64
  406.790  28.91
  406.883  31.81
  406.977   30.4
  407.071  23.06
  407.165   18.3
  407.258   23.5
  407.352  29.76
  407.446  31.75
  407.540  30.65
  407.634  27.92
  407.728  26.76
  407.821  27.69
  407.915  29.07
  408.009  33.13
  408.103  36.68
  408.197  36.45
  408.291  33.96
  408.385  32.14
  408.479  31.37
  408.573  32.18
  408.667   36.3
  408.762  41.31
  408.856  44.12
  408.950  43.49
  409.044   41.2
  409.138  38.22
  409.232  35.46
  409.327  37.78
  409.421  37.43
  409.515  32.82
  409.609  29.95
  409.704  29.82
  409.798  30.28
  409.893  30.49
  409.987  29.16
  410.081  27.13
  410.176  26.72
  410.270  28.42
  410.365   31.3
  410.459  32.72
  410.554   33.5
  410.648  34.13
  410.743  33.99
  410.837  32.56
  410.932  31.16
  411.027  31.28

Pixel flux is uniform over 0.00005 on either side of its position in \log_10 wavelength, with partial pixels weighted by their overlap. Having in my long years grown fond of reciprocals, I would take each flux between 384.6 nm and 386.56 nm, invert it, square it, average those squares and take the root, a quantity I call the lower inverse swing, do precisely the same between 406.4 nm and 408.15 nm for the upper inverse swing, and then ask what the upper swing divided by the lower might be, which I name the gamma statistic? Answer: 0.41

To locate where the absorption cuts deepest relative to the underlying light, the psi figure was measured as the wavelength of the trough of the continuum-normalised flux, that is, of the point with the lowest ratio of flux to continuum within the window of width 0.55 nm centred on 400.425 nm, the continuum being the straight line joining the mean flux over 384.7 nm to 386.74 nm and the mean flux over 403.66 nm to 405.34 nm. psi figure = 400.562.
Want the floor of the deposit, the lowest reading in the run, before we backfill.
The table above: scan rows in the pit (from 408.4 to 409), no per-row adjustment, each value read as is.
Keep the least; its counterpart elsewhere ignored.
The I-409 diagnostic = 31.37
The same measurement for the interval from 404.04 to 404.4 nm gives 27.22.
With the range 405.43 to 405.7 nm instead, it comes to 28.52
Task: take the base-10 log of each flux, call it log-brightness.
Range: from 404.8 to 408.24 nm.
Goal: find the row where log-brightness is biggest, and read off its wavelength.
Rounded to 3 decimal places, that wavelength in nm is 408.103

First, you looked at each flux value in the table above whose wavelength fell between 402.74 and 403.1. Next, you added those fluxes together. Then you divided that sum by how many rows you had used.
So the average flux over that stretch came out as 31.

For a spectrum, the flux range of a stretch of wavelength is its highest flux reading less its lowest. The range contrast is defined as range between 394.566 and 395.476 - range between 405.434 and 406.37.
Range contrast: -12.9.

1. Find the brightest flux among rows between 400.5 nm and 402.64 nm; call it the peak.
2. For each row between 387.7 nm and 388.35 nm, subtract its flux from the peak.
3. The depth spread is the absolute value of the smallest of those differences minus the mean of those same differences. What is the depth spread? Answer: 2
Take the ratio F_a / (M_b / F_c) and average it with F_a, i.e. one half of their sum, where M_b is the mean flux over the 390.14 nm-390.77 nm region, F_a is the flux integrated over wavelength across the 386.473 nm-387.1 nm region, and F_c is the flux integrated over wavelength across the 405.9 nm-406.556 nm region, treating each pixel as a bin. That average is 10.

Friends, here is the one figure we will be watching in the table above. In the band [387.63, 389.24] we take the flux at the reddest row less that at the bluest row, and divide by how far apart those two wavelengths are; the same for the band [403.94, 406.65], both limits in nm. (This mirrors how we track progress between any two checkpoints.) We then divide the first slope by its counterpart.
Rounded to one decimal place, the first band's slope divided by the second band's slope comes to -2.0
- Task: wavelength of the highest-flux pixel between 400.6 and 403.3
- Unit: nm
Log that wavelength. 402.782 nm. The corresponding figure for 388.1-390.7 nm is 389.197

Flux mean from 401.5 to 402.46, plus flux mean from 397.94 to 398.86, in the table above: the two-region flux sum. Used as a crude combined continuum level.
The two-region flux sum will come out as 57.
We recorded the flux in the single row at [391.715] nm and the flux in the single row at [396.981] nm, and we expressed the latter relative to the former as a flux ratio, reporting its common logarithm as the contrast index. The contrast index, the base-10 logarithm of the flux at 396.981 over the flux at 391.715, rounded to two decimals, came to -0.46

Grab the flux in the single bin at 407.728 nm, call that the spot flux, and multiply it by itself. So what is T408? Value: 716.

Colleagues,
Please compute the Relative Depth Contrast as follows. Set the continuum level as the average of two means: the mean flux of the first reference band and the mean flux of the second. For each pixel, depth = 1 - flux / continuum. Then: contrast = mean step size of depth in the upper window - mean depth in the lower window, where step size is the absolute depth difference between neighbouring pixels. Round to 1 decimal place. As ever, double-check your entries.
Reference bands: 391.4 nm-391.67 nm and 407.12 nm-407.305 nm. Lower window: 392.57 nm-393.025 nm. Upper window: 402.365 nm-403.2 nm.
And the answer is -0.4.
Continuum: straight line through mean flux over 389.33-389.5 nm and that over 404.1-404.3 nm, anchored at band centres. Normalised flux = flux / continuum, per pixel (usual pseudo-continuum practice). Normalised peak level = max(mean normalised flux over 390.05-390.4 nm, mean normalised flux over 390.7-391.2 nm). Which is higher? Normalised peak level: 1.08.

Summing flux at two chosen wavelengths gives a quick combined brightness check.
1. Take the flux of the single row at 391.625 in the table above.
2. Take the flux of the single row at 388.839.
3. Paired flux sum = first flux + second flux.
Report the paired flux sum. 32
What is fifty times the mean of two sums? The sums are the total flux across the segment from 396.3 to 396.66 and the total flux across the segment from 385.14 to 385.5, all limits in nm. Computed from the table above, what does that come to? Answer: 2396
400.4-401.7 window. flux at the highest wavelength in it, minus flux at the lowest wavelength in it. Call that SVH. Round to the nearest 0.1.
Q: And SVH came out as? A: 6.1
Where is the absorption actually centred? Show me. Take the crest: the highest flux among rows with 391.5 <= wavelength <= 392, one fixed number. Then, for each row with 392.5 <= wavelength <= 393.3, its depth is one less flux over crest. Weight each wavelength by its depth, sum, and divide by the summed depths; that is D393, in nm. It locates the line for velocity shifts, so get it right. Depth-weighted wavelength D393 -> 392.95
